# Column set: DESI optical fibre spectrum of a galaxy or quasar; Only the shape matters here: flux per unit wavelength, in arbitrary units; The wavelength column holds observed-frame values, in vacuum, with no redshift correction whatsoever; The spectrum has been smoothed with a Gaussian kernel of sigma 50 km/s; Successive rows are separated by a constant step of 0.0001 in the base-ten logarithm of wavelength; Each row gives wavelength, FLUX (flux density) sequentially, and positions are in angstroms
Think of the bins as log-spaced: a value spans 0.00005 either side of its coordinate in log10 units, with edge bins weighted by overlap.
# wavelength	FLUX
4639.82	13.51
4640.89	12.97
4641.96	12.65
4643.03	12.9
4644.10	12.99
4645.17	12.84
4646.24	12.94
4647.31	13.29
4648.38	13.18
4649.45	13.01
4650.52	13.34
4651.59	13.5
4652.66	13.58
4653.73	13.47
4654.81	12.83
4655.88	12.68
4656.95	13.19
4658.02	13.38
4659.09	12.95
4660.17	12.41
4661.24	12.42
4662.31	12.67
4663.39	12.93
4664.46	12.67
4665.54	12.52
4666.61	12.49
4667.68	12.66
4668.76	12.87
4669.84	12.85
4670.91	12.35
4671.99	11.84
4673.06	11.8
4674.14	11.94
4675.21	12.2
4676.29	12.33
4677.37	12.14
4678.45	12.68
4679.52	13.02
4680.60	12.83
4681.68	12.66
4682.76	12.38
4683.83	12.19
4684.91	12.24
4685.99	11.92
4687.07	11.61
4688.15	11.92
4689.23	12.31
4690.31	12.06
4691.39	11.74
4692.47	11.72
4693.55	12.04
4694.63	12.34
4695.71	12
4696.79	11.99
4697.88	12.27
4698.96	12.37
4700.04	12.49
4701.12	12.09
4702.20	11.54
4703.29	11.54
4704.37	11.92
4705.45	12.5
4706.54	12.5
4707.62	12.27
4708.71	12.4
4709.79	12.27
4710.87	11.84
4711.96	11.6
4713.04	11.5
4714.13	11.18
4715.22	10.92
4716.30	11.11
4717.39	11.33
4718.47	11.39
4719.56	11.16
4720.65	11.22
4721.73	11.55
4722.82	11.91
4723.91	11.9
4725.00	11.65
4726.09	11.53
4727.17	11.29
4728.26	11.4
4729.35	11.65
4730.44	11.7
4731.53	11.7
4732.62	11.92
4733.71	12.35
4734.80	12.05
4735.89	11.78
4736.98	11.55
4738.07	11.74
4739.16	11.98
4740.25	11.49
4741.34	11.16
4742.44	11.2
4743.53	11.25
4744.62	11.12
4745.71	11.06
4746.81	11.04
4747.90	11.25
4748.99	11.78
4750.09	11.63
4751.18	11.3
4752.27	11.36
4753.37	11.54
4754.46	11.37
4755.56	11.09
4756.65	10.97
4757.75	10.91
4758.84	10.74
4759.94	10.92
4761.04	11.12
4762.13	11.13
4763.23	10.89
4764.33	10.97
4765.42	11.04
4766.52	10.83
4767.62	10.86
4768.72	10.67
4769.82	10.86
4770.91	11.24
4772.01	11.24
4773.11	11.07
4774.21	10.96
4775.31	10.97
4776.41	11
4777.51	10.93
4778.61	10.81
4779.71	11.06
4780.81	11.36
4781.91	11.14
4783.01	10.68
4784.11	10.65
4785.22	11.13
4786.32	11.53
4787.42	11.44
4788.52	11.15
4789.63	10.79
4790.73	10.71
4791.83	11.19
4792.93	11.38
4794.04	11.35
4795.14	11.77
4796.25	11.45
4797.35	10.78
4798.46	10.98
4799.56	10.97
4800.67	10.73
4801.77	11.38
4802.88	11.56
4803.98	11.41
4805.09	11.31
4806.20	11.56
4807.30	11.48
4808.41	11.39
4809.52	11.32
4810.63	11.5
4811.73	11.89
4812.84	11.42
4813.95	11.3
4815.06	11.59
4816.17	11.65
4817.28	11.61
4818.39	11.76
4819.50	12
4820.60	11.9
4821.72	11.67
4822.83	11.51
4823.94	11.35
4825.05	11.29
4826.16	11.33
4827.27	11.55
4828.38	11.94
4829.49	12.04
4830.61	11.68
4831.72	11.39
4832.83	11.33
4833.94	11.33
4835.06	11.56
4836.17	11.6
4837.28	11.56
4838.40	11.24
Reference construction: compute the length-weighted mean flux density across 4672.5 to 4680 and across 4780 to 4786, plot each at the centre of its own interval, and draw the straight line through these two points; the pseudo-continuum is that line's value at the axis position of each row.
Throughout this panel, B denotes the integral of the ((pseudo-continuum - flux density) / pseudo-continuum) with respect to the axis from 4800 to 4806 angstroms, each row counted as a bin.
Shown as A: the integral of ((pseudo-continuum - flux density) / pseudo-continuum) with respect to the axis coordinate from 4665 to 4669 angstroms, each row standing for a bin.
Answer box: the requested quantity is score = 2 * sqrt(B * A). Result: 0.27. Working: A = -0.06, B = -0.3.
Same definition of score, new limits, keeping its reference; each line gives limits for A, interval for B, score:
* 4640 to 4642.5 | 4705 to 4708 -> 0.13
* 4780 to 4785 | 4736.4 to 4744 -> 0.05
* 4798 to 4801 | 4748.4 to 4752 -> 0.07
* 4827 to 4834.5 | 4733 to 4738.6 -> 0.71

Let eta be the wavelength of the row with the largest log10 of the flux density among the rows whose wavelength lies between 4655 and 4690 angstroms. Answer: 4658.02 angstroms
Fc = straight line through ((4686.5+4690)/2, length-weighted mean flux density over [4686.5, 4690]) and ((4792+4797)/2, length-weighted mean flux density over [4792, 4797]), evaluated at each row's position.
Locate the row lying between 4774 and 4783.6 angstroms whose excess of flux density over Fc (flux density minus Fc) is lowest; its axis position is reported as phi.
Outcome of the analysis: 4783.01 angstroms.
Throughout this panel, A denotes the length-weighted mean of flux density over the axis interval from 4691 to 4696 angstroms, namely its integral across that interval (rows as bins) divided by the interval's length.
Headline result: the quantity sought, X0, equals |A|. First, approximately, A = 12.0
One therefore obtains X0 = 12.0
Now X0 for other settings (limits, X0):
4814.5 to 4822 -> 11.7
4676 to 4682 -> 12.6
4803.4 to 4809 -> 11.4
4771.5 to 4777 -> 11.0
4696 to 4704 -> 12.0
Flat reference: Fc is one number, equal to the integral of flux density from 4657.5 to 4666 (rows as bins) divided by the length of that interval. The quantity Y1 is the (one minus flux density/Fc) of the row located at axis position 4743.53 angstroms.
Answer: 0.12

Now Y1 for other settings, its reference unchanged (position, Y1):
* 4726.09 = 0.09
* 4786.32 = 0.09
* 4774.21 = 0.14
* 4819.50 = 0.06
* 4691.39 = 0.08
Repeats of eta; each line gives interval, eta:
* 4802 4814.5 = 4811.73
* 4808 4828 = 4819.50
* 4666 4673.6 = 4668.76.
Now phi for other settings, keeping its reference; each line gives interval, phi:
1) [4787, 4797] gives 4790.73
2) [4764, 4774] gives 4768.72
